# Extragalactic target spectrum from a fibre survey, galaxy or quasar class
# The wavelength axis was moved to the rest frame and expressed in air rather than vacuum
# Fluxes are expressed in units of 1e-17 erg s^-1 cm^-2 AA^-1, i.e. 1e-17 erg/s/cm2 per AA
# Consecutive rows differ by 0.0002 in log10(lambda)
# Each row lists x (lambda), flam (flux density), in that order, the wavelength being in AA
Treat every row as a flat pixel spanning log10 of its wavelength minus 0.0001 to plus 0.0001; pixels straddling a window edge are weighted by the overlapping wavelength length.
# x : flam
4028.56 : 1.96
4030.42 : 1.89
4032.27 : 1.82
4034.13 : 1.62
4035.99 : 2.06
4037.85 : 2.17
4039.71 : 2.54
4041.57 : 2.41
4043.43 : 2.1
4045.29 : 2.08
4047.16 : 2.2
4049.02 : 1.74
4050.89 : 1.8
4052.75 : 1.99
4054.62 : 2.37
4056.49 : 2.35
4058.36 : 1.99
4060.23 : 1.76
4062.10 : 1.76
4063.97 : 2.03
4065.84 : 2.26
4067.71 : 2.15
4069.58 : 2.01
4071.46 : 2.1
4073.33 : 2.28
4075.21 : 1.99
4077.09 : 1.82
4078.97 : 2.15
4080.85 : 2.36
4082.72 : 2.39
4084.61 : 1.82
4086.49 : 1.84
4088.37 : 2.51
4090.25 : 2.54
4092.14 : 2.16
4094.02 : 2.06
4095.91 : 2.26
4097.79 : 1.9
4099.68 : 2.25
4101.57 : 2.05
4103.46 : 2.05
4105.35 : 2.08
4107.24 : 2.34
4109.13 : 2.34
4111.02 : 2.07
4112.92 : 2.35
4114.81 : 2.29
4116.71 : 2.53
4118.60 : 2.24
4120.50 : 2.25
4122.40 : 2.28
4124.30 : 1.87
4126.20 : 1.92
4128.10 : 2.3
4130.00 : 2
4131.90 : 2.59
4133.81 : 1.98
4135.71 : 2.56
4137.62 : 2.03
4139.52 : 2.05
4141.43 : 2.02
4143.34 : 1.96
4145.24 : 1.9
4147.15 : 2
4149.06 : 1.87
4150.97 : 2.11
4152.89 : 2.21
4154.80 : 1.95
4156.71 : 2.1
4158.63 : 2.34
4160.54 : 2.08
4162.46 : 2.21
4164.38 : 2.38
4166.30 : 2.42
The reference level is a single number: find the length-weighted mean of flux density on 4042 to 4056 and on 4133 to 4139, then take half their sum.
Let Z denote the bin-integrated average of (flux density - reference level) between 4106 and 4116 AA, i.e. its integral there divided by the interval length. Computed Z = 0.15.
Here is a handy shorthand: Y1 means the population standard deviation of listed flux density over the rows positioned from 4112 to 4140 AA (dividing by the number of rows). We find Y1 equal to 0.226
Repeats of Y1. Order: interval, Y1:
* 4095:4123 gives 0.154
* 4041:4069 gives 0.221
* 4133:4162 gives 0.173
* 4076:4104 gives 0.232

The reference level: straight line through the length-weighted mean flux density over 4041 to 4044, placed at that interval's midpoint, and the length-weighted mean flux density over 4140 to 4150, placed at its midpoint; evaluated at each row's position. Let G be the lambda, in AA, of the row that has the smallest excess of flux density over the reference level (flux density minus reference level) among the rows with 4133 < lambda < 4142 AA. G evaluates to 4133.81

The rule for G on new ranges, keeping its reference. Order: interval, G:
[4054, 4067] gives 4060.23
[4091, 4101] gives 4097.79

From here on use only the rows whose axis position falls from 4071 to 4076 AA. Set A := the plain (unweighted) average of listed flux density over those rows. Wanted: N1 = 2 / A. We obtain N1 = 0.94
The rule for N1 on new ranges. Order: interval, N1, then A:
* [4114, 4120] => 0.85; 2.35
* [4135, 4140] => 0.90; 2.21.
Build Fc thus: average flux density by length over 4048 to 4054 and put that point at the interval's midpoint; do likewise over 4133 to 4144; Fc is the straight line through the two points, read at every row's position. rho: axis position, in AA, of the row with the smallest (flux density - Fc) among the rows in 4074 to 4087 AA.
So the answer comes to 4084.61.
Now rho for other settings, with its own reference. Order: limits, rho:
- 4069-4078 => 4077.09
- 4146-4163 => 4149.06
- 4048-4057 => 4049.02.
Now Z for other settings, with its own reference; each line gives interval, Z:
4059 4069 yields -0.13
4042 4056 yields -0.06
